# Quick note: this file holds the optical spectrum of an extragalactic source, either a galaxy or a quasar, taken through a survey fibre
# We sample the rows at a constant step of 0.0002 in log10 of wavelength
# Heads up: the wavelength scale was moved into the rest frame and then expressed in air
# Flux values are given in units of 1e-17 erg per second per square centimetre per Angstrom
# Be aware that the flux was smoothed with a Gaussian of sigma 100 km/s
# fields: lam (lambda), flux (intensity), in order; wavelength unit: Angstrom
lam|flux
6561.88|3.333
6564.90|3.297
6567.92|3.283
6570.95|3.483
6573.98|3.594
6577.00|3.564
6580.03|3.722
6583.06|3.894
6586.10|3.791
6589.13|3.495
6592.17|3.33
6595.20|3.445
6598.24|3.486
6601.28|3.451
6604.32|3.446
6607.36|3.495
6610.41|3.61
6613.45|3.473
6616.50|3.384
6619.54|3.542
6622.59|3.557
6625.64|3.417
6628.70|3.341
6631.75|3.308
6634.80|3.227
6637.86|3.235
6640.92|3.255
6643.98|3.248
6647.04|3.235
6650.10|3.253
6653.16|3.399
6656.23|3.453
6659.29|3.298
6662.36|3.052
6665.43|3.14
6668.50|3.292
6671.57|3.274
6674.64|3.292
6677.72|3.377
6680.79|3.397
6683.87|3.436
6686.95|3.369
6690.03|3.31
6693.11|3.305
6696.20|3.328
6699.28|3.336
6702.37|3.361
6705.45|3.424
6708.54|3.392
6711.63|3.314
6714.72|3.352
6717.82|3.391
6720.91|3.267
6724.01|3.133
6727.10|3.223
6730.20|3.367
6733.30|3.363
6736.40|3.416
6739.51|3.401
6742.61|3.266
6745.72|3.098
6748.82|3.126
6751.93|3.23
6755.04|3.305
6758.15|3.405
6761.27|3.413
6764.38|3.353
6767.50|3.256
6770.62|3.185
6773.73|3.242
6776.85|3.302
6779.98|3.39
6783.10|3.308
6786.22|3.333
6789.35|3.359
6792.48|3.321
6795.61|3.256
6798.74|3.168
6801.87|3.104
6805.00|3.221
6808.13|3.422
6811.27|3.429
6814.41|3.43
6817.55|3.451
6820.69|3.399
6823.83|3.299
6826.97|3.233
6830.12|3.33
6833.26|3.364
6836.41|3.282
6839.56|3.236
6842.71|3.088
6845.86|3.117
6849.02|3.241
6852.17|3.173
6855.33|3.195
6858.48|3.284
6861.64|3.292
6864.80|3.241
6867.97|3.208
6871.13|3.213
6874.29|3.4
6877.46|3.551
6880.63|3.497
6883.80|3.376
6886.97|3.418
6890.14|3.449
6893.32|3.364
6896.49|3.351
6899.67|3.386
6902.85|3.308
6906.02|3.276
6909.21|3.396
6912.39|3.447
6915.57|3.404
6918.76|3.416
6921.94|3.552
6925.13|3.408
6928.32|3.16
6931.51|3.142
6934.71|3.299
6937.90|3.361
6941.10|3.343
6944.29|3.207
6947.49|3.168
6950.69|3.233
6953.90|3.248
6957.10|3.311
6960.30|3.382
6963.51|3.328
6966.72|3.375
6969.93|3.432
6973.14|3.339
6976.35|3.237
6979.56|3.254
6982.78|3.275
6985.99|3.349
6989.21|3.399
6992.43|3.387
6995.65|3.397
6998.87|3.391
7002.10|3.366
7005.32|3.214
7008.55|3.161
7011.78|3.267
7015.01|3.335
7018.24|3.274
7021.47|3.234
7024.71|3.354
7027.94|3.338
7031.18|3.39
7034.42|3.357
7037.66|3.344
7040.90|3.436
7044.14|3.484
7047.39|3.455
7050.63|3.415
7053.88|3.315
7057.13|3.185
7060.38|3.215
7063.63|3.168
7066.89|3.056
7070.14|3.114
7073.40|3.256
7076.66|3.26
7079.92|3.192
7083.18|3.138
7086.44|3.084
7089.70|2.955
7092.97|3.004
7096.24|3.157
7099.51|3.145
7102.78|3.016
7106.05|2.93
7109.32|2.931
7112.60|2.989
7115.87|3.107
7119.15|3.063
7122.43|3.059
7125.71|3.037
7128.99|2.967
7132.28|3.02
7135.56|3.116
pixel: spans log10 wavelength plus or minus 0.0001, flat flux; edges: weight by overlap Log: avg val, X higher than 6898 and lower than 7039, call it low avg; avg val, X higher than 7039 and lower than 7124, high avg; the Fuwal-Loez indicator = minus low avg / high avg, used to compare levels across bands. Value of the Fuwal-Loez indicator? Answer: -1.05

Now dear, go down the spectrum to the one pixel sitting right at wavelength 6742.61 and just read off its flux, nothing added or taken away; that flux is 3.266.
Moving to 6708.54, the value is 3.392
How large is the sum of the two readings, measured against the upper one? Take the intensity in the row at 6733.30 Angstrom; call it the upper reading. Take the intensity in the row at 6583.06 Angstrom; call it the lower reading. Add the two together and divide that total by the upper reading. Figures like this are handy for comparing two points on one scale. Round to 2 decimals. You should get 2.16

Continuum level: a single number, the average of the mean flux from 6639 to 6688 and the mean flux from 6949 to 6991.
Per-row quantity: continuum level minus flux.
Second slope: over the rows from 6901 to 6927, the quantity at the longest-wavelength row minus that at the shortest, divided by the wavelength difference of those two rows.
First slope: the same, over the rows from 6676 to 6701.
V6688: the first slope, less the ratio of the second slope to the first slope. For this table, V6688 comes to 2.4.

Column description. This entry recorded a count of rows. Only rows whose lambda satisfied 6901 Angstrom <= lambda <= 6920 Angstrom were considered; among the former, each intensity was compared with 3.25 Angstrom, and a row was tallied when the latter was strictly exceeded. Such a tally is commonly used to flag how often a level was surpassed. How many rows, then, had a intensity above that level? 6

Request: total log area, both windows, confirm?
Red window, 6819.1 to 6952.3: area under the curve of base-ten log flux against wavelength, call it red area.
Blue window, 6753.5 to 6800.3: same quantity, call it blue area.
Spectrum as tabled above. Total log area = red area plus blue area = 94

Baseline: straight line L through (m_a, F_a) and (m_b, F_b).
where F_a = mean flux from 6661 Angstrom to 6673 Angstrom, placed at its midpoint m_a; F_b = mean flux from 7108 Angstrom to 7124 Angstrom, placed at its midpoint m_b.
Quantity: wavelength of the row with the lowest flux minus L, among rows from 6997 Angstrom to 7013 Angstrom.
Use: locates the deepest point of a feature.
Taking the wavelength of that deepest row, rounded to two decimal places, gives 7008.55 Angstrom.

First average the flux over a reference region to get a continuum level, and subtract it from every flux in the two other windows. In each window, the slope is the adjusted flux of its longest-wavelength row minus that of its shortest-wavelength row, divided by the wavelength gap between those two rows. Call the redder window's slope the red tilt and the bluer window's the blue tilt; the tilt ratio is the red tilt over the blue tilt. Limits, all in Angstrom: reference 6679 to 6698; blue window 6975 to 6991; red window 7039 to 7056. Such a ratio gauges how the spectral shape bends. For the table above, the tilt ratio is -0.74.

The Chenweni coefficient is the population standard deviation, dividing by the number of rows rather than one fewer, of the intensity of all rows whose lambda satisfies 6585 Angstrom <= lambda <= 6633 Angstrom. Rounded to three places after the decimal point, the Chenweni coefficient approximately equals 0.115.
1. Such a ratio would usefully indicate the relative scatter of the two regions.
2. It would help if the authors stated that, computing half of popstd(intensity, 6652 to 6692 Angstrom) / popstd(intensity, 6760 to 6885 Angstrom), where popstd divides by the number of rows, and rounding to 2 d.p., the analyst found 0.52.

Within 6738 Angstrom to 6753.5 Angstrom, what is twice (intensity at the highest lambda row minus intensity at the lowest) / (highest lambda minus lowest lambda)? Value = -0.028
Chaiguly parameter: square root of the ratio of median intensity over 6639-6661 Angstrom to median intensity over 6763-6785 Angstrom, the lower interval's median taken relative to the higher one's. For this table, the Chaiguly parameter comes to 0.99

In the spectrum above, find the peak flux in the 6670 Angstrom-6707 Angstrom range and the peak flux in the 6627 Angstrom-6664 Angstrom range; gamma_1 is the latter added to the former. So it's 6.89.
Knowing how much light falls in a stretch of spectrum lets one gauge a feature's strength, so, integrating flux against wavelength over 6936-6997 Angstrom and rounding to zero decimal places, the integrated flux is 202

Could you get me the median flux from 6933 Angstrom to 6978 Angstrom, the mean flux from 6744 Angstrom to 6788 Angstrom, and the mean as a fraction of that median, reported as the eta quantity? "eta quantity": 0.989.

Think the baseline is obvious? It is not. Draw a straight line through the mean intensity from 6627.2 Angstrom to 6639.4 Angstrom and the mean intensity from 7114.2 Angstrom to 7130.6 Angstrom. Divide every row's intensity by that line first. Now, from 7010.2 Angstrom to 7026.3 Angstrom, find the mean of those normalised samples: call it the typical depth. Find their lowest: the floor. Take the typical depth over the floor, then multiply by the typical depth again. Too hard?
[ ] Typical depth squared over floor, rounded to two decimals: 1.08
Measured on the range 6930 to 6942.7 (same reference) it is 1.10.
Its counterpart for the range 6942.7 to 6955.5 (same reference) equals 1.04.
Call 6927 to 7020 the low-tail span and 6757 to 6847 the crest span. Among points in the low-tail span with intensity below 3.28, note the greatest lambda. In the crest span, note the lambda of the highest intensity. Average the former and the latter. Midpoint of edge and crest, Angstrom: 6917.9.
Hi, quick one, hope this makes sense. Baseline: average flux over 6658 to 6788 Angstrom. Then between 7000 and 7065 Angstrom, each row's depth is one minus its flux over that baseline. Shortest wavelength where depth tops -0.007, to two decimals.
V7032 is 7005.32 Angstrom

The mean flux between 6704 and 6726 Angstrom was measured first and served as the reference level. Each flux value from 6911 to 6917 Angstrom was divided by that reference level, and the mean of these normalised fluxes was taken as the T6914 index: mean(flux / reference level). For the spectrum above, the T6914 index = 1.03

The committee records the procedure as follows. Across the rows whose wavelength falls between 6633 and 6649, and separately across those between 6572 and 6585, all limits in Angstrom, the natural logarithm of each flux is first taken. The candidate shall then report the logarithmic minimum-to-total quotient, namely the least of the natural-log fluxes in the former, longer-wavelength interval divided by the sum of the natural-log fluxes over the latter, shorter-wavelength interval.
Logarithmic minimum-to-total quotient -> 0.224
